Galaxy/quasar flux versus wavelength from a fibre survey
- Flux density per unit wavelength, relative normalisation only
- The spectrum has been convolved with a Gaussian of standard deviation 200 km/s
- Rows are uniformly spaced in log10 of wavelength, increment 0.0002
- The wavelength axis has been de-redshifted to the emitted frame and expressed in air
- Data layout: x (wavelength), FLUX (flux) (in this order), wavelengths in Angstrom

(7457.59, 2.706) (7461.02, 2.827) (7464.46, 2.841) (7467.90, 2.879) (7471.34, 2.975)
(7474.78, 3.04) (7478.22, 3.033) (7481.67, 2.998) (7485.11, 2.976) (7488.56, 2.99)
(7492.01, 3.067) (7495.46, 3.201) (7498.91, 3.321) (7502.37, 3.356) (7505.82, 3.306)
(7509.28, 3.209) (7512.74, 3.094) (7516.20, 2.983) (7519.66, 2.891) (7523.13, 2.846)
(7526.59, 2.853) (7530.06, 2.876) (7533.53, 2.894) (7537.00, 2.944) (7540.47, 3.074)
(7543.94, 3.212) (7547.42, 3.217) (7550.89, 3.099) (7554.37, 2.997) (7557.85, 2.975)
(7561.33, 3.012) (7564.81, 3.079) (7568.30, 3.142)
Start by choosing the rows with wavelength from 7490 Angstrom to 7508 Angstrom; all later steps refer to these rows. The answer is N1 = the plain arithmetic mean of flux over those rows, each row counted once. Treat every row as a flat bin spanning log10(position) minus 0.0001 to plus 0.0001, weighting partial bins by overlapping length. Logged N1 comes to 3.25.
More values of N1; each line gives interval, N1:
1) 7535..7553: 3.11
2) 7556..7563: 2.99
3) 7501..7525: 3.10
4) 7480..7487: 2.99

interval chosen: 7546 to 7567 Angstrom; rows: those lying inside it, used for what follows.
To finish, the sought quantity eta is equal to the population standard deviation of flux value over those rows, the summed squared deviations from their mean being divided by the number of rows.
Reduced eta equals 0.082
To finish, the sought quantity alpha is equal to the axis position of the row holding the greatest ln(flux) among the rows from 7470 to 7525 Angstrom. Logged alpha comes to 7502.37 Angstrom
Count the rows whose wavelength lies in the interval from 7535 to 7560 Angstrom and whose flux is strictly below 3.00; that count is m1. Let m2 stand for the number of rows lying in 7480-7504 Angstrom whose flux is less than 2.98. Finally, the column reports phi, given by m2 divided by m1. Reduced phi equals 0.33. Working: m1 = 3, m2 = 1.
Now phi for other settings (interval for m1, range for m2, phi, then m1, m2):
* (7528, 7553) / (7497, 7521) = 0.33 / 3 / 1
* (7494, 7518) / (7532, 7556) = 2.00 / 1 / 2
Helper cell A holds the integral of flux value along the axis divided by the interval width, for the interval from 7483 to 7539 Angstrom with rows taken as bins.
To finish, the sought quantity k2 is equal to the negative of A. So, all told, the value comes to -3.05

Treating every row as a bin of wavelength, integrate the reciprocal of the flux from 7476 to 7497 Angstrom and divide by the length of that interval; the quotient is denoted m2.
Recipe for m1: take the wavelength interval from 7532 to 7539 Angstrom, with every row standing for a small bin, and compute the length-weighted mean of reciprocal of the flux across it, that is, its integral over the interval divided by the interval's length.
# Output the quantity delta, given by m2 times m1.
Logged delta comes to 0.1125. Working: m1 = 0.342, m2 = 0.329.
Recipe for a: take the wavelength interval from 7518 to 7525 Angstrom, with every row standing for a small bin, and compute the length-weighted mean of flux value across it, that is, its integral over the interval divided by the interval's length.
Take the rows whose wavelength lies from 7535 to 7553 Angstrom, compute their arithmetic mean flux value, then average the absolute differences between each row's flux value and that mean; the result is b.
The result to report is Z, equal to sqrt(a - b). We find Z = 1.67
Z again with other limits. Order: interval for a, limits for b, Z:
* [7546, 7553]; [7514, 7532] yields 1.76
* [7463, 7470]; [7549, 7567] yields 1.68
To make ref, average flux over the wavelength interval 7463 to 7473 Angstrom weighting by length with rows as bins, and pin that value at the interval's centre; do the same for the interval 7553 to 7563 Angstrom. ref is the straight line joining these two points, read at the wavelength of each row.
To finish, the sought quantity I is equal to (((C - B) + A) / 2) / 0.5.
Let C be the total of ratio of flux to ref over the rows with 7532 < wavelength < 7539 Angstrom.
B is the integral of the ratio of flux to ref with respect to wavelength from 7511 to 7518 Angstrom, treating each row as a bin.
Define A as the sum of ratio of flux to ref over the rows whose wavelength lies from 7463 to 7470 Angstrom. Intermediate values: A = 1.97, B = 7.2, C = 2.0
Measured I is -3.3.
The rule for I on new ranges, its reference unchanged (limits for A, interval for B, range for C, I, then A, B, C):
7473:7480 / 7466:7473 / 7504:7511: -2.8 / 2.09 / 7.1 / 2.2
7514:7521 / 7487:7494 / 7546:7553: -3.2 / 1.99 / 7.3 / 2.1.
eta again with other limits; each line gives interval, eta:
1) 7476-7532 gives 0.164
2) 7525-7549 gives 0.145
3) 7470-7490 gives 0.026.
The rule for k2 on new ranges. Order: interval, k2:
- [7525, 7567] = -3.02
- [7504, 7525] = -3.06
